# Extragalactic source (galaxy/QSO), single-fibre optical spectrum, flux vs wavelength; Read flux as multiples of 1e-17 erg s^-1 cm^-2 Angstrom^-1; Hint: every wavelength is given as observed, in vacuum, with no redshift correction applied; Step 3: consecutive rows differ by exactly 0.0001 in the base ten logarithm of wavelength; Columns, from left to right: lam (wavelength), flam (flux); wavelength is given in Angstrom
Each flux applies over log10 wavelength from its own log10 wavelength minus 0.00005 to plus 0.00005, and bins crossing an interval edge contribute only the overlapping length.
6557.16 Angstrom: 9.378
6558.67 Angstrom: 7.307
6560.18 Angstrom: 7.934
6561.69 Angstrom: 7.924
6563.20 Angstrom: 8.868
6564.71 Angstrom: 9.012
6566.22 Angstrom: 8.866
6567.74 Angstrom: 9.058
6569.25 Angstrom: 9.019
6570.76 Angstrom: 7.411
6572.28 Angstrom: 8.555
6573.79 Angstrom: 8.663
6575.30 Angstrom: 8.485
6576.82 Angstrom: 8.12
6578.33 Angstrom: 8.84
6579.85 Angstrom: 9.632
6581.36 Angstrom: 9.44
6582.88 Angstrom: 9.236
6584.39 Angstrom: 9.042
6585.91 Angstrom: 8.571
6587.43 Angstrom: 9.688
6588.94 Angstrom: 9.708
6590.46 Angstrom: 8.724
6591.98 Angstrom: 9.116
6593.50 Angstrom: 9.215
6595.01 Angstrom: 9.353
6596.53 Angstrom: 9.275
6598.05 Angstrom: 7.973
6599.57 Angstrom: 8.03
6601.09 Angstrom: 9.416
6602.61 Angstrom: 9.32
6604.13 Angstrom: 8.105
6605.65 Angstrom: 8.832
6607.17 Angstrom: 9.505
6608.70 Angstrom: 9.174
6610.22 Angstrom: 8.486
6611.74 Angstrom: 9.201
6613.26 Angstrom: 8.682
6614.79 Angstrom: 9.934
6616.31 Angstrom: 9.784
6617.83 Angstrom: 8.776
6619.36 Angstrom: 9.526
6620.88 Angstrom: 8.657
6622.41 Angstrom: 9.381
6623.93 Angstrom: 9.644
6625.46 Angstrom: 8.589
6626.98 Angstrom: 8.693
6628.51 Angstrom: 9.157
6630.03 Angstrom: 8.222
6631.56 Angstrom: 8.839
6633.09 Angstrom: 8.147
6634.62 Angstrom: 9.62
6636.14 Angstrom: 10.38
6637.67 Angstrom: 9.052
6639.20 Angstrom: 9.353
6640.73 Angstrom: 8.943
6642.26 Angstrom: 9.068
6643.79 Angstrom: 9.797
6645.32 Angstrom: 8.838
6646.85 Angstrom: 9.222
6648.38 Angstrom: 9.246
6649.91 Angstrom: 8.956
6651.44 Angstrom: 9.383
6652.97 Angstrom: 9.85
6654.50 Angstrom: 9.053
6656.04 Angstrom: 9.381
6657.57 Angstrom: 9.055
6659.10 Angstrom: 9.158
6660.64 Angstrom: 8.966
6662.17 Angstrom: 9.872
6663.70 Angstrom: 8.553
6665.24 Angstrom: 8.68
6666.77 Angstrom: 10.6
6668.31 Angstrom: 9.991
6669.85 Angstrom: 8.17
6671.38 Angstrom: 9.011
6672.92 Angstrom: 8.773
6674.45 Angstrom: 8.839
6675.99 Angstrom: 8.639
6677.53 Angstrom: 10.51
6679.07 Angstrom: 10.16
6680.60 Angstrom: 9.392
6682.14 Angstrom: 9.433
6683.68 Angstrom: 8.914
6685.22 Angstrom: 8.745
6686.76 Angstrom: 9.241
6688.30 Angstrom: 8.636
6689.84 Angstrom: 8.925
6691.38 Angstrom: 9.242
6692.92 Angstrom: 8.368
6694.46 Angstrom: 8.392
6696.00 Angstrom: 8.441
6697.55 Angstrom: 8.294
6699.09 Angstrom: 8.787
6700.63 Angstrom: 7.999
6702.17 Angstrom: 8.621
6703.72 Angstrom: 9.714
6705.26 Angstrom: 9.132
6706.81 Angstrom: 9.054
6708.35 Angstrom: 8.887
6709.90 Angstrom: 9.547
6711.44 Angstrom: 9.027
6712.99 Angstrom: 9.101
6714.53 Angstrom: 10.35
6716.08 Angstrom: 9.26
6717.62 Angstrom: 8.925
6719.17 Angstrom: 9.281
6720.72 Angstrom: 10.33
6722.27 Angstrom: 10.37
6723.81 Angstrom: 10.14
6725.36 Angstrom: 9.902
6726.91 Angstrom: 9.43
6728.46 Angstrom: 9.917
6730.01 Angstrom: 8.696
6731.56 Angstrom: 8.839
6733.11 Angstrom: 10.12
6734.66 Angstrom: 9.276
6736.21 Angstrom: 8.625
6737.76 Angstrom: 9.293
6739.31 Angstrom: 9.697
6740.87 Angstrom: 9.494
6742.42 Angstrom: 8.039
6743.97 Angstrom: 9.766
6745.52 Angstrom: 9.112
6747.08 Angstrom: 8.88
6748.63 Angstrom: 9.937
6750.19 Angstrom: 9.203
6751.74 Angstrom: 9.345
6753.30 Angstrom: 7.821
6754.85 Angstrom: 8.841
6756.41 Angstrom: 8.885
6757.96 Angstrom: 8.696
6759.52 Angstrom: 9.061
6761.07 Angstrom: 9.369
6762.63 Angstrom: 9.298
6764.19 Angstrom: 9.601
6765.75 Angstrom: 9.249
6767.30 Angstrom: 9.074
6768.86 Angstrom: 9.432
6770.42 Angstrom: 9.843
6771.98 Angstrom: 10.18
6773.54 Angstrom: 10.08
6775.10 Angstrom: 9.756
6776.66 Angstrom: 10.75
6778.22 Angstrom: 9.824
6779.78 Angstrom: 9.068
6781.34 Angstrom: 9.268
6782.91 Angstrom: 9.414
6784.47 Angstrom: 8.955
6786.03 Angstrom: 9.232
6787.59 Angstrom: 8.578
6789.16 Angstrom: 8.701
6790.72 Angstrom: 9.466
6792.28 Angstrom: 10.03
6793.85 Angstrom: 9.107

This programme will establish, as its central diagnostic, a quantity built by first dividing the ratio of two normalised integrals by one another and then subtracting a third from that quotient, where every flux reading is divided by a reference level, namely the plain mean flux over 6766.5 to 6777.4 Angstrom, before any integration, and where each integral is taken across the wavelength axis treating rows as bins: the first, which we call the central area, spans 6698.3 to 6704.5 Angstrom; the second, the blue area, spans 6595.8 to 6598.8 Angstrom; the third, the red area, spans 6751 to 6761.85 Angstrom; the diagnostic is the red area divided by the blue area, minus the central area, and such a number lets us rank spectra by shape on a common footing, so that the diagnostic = -1.8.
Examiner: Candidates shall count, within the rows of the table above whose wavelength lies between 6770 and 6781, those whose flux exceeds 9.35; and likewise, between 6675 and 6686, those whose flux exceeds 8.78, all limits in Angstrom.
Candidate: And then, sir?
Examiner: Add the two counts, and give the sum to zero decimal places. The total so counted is 11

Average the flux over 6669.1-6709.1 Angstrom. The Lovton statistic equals 8.94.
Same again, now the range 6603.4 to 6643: 9.07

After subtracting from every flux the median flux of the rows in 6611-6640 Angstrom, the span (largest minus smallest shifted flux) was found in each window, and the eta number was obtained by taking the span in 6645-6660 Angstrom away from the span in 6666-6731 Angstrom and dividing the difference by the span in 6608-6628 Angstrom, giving 1.1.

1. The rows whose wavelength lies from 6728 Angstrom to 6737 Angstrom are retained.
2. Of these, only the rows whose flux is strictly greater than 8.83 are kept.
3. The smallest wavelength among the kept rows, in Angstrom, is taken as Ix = 6728.46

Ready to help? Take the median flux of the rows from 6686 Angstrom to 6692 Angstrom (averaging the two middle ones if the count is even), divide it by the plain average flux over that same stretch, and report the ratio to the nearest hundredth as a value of 1.01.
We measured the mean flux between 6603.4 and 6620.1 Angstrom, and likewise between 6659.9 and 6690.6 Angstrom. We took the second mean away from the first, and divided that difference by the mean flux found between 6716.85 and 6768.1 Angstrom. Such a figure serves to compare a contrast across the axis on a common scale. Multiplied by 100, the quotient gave -1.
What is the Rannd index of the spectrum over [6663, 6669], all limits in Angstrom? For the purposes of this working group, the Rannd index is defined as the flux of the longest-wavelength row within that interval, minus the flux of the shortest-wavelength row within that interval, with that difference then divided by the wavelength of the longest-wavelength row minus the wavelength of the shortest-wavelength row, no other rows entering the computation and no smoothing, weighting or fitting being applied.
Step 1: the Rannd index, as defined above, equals 0.31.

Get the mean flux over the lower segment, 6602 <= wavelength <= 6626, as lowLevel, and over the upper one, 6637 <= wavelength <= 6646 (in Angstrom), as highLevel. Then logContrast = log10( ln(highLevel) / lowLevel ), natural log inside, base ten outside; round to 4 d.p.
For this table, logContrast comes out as -0.6134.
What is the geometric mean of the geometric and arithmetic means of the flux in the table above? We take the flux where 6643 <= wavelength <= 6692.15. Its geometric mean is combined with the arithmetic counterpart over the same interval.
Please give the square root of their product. 9.2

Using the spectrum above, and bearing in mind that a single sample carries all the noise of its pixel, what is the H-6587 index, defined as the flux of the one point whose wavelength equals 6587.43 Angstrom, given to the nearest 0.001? 9.688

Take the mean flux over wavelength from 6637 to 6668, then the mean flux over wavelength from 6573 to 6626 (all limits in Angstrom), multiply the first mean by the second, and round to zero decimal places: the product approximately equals 84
